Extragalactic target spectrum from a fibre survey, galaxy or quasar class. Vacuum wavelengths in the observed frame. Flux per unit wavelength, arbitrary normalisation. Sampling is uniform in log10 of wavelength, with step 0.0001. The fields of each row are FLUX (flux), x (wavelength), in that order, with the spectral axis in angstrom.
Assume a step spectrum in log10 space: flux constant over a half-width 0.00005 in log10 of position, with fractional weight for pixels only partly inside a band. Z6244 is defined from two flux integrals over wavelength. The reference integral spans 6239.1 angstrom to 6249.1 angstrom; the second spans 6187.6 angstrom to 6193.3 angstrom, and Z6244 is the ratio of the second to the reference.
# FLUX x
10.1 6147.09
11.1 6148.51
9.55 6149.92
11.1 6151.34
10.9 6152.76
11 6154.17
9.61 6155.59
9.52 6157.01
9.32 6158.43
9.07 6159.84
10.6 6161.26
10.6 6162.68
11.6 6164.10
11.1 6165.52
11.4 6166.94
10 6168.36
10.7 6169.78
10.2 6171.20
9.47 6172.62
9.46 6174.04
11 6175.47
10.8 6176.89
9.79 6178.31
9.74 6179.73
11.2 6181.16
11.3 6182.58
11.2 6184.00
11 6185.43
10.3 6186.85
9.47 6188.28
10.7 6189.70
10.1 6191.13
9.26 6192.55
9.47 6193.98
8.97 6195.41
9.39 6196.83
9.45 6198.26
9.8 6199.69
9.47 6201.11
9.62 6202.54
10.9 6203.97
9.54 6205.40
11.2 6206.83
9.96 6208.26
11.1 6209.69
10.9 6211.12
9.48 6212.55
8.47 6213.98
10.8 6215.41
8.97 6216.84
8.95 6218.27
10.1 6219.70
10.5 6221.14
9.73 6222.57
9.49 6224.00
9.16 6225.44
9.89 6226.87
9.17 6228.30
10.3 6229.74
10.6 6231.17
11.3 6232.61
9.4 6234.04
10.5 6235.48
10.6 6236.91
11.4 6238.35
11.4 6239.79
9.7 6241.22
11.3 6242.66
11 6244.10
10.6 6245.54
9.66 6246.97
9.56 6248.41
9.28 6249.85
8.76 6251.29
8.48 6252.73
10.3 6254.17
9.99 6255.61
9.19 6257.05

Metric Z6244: 0.54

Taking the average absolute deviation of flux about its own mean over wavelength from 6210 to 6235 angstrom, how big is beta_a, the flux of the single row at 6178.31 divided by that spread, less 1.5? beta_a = 13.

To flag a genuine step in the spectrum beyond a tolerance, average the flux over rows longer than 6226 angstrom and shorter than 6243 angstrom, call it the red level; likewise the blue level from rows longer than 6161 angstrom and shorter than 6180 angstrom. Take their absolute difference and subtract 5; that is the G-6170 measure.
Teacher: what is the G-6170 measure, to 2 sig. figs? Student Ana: -5.0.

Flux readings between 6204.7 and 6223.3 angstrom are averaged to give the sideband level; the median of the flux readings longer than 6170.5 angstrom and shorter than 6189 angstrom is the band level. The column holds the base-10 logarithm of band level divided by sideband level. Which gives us 0.014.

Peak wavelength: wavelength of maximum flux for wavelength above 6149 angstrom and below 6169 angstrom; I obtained 6164.10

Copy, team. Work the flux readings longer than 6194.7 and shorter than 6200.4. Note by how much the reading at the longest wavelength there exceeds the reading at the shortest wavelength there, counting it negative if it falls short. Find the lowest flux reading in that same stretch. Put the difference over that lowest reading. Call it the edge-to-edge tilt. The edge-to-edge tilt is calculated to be 0.09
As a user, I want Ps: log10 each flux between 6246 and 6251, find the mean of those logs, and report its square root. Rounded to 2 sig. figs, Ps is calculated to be 0.99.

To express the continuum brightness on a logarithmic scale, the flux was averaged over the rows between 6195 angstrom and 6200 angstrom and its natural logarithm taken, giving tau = 2.24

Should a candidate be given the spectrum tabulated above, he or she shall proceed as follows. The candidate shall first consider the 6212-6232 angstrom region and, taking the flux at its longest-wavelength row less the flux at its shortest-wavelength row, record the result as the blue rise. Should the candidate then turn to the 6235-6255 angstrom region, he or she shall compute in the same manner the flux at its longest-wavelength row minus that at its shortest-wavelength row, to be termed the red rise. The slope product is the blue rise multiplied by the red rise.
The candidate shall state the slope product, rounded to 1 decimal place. -0.2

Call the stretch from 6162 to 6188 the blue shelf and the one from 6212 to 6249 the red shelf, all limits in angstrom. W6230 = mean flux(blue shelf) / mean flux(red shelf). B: 1.05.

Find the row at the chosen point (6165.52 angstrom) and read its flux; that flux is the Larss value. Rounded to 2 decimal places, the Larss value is 11.10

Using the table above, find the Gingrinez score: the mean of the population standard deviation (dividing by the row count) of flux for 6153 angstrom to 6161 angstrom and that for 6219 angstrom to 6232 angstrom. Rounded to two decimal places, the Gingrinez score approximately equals 0.59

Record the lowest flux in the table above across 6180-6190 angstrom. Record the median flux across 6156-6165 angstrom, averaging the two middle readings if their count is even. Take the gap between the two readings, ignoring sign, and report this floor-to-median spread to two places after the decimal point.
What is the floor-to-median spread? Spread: 0.59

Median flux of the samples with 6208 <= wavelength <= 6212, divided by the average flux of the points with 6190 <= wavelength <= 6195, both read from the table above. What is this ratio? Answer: 1.13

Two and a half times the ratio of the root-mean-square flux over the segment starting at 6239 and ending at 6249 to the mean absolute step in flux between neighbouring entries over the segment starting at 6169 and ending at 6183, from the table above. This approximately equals 42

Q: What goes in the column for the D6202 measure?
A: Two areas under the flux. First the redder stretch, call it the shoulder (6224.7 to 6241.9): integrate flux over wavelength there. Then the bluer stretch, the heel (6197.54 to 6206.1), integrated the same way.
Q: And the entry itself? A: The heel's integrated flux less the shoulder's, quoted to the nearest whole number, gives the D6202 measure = -93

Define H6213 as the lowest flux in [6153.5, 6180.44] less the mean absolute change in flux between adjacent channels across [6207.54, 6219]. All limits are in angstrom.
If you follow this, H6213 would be 7.9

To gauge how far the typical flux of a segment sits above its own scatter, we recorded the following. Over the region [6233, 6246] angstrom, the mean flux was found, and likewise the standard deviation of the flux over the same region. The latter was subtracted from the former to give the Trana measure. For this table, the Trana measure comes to 10.0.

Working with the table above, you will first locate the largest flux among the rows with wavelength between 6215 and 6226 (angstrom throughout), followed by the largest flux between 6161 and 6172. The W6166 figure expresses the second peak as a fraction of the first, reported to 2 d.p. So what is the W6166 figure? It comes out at 1.07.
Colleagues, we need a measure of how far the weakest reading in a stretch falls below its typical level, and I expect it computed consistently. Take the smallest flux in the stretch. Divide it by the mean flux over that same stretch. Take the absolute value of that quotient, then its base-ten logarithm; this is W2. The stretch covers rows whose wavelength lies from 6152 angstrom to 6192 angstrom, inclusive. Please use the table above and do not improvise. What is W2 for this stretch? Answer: -0.059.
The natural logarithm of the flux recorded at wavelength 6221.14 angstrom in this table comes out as 2.35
